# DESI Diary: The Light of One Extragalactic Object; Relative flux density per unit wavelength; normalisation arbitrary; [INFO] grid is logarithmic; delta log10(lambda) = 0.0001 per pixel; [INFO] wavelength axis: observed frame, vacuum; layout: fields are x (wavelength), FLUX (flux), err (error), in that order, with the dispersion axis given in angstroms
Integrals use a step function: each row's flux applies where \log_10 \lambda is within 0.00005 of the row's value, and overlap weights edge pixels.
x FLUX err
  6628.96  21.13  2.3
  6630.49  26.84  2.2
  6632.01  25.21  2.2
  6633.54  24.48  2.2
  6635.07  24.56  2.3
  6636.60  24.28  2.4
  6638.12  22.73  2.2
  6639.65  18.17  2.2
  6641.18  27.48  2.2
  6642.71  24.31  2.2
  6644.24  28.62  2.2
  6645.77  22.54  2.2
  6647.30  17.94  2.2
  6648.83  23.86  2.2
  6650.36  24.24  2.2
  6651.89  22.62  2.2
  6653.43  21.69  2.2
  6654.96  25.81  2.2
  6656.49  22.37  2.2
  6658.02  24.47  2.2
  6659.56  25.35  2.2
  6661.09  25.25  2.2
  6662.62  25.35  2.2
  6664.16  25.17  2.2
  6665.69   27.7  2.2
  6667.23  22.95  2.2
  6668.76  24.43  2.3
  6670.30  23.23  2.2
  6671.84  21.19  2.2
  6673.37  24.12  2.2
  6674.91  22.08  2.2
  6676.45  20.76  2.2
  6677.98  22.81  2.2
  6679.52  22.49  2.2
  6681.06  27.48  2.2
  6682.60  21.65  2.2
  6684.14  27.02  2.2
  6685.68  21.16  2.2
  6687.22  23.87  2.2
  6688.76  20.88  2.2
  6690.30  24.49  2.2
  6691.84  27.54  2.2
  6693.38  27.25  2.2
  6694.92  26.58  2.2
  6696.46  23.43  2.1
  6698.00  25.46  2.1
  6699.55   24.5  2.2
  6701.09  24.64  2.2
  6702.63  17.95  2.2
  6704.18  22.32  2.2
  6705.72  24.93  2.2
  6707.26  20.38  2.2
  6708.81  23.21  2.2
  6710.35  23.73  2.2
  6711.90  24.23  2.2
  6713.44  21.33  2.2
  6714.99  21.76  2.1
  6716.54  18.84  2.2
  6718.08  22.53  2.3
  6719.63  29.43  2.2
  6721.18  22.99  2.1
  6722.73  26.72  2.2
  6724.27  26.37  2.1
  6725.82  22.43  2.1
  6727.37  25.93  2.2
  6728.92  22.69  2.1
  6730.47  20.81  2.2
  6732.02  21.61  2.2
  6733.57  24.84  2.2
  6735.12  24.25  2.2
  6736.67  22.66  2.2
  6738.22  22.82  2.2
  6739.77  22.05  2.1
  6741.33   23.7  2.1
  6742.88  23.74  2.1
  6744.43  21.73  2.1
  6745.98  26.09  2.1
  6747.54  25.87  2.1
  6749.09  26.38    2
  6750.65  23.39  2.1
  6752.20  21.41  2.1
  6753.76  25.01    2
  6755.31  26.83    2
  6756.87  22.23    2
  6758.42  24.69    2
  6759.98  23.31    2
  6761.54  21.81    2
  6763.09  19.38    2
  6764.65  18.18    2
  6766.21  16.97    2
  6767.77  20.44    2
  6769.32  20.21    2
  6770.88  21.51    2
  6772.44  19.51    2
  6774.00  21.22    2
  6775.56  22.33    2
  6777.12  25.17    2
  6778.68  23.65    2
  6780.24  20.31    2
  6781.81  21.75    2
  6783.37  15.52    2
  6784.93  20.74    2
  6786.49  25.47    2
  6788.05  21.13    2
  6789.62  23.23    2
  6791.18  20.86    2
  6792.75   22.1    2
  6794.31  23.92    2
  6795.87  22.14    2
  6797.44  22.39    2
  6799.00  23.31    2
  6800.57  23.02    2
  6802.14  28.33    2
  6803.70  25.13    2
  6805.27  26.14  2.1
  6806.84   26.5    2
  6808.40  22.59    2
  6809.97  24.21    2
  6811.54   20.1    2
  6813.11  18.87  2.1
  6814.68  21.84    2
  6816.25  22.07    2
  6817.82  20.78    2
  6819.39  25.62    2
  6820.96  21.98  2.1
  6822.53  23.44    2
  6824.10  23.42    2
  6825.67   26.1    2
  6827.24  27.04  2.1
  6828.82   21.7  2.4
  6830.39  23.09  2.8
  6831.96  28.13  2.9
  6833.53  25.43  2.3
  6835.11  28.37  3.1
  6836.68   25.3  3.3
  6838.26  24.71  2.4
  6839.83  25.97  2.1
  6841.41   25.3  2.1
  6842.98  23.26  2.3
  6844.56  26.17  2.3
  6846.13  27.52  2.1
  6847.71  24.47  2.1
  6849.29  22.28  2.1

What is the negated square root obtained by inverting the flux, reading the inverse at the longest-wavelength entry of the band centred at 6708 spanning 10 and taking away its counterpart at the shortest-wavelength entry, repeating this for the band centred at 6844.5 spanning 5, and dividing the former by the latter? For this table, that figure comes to -0.73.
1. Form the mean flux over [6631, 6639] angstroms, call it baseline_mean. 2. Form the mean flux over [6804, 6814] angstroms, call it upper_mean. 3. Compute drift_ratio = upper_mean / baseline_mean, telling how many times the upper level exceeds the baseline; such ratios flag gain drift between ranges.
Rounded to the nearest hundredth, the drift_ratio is 0.95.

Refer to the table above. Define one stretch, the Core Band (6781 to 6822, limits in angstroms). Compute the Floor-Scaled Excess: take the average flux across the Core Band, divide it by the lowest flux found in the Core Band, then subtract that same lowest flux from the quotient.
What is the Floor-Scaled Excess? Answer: -14.1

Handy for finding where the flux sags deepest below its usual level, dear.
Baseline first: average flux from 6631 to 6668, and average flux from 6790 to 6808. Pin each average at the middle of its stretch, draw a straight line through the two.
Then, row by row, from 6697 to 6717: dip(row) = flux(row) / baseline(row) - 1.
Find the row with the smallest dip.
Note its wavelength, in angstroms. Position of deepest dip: 6702.63 angstroms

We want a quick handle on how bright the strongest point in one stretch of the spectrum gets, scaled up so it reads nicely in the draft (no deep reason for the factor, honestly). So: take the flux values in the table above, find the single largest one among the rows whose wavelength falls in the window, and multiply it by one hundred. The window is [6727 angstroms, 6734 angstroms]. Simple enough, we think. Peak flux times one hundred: 2593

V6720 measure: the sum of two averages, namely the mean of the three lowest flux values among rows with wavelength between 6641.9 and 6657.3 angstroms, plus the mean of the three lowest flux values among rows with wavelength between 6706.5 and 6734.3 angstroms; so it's 40.7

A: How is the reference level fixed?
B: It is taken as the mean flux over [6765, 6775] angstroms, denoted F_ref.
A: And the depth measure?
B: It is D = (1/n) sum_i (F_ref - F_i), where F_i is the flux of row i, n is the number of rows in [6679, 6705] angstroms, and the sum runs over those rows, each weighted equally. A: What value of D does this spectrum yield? -4.1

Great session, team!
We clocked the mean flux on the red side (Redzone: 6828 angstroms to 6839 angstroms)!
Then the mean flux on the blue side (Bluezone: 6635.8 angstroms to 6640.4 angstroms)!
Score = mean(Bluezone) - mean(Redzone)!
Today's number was -3.5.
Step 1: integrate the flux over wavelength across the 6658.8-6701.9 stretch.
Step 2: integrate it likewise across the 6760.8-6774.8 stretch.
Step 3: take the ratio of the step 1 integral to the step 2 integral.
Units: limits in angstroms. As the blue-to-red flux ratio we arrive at 3.7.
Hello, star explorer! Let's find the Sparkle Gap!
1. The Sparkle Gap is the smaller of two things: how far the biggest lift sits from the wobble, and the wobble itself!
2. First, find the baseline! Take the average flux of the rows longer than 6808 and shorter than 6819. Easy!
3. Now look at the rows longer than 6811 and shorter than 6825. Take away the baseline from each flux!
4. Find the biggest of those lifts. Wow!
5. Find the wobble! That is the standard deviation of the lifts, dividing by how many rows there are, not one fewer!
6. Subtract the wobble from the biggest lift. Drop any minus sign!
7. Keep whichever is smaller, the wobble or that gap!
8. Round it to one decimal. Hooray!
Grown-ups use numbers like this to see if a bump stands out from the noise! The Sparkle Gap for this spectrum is 1.9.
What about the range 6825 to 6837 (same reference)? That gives 2.2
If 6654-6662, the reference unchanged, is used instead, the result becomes 1.2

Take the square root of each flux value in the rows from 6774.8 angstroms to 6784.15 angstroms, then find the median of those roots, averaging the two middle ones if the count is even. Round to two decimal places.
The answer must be 4.69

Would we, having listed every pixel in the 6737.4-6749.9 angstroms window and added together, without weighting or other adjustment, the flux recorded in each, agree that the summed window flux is 192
